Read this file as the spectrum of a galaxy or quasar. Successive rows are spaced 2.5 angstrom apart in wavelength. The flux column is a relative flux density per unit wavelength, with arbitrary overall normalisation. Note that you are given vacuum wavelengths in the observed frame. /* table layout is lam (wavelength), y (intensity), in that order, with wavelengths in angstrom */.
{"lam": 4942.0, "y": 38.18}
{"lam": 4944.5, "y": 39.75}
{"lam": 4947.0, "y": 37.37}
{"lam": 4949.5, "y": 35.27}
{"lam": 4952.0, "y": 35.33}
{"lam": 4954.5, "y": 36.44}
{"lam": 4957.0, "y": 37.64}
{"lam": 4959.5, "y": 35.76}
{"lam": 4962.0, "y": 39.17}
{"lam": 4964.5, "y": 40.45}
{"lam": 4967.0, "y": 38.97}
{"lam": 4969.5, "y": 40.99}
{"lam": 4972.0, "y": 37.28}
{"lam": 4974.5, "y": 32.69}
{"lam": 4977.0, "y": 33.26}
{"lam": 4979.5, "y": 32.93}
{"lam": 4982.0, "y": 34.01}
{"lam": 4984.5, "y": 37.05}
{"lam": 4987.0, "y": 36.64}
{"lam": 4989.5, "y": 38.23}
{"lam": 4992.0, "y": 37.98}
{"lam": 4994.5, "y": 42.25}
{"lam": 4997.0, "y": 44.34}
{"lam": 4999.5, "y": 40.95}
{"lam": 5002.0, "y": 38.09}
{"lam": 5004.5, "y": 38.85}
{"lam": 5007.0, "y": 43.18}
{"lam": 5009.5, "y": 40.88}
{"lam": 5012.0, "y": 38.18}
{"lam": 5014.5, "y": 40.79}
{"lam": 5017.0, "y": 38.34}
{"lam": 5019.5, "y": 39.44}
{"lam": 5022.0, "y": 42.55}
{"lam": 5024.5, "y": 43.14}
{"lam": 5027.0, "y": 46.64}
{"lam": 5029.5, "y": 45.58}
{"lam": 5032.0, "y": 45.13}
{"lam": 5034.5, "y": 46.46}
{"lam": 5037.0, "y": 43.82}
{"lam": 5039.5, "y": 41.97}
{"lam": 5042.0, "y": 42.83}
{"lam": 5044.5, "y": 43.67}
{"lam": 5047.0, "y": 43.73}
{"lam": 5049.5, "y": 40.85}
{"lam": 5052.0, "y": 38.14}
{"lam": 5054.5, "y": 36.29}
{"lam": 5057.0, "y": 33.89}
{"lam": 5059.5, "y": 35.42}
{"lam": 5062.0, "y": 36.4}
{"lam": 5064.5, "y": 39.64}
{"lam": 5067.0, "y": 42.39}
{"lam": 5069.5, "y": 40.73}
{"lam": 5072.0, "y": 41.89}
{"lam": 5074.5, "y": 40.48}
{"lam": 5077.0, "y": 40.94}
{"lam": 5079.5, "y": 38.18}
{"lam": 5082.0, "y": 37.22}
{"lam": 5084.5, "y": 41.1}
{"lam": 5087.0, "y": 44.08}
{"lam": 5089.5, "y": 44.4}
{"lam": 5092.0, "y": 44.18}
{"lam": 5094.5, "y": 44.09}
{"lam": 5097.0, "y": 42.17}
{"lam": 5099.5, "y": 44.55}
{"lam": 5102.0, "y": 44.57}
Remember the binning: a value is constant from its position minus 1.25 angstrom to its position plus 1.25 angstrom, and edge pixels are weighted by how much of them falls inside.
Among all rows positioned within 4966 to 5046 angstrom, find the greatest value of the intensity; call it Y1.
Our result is 46.64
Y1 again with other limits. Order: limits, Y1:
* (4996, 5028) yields 46.64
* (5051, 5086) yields 42.39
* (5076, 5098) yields 44.4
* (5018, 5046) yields 46.64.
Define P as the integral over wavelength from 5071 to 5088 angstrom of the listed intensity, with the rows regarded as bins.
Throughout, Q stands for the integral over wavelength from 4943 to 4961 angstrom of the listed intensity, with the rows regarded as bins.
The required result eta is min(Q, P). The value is 663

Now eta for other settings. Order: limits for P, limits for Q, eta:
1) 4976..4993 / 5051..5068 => 607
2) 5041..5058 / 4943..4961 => 663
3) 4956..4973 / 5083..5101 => 657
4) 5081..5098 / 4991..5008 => 694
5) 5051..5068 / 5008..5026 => 635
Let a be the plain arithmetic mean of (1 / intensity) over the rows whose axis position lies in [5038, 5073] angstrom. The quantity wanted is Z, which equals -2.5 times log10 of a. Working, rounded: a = 0.0253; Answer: 3.99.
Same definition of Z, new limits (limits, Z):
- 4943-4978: 3.92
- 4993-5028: 4.03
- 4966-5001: 3.93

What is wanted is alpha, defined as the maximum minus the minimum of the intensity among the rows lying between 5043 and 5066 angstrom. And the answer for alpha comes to 10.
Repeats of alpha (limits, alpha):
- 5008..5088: 13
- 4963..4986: 8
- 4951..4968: 5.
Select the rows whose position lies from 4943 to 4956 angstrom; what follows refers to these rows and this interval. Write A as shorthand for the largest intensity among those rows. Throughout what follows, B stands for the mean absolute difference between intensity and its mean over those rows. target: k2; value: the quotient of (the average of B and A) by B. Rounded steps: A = 39.75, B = 1.4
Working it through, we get 15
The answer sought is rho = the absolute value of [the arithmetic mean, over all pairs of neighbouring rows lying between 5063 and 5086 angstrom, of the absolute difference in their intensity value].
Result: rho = 1.88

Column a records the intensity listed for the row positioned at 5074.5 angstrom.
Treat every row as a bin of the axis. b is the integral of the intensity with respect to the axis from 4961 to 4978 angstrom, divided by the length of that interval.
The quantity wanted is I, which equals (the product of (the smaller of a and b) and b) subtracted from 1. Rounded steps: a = 40.48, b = 38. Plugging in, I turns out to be -1412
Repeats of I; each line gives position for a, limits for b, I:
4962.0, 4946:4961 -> -1319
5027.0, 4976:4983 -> -1113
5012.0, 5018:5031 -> -1656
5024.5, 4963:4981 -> -1342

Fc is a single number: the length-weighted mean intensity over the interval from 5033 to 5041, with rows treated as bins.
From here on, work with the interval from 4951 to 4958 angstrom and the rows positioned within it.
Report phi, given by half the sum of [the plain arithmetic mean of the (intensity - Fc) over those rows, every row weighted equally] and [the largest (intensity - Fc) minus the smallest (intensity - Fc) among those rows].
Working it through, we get -2.6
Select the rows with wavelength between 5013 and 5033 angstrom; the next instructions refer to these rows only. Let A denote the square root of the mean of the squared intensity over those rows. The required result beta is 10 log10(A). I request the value 16.3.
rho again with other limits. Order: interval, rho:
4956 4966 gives 2.19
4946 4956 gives 1.09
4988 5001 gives 2.50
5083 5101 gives 1.32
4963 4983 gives 1.97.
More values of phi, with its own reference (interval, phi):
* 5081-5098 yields 2.8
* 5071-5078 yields -0.8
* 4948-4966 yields -0.9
